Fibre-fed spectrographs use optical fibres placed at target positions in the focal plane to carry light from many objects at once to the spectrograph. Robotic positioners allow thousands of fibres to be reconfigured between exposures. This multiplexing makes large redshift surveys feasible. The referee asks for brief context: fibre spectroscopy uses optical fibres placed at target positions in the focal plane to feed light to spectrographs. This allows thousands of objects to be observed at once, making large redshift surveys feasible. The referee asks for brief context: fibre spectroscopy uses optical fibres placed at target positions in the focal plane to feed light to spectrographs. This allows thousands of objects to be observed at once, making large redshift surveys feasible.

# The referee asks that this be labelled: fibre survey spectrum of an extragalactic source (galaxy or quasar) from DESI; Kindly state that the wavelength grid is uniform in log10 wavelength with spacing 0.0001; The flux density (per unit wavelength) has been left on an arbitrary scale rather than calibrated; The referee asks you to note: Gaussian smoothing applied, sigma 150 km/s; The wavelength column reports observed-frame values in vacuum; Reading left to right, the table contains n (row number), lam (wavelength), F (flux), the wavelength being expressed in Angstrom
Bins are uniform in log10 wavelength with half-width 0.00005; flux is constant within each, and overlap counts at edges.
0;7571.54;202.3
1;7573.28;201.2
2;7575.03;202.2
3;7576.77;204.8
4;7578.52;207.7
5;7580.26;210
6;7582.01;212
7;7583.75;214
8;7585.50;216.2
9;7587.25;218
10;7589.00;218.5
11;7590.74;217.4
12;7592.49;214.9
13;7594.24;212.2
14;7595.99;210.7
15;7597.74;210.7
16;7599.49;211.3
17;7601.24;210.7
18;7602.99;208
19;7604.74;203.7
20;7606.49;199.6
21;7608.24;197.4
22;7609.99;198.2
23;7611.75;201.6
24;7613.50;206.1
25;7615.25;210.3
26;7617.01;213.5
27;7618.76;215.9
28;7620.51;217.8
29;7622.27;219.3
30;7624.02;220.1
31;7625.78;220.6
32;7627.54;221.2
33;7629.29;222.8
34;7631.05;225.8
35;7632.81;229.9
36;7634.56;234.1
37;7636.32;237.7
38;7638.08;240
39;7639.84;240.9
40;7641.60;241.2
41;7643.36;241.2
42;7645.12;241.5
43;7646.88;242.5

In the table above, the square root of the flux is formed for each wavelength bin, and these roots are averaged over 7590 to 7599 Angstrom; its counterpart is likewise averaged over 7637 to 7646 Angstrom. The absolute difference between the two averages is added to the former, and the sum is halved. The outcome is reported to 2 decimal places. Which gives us 7.76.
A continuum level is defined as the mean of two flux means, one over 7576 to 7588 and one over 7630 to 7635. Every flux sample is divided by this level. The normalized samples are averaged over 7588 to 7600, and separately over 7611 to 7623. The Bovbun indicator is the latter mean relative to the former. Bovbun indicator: 0.99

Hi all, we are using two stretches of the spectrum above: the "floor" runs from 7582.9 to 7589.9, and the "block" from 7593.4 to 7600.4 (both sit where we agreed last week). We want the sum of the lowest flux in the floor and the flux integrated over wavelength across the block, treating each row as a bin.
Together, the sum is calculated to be 1692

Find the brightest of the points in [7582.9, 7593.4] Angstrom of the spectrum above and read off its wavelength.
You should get 7589.00 Angstrom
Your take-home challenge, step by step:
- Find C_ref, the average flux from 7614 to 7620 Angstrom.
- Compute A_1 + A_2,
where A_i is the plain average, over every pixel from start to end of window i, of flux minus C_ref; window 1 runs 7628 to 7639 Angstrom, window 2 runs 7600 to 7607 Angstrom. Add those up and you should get 11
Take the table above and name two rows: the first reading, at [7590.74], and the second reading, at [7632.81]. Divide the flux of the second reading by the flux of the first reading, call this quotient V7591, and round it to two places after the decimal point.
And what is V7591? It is 1.06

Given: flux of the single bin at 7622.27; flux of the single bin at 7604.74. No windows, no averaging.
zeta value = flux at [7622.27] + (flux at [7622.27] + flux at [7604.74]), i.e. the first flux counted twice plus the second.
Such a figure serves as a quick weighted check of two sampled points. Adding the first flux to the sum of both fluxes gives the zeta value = 642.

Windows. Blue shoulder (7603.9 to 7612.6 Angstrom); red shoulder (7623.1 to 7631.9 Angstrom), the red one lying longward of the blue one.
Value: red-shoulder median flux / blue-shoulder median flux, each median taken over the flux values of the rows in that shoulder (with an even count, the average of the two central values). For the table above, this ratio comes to 1.11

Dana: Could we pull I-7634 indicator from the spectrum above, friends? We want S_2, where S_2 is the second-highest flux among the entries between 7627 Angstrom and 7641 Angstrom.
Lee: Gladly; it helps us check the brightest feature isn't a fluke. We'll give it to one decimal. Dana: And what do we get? 240.0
